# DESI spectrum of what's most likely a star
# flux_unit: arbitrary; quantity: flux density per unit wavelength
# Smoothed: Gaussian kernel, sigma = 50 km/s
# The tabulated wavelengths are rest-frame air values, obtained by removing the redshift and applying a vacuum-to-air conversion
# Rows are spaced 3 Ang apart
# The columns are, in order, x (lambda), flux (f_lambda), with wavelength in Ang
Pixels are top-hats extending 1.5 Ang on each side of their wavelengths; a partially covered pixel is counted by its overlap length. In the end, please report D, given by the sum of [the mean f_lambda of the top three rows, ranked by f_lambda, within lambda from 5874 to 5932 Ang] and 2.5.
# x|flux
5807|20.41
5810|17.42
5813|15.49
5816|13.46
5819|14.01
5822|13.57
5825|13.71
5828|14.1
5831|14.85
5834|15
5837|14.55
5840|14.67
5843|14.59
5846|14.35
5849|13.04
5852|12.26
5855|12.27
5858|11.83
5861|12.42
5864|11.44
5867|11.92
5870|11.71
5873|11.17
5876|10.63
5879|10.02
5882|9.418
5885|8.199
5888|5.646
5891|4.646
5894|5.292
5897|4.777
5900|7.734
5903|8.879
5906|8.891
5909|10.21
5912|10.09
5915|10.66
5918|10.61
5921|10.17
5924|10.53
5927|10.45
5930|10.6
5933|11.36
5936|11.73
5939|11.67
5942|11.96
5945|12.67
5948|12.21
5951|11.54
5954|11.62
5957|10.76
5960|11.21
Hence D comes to 13.1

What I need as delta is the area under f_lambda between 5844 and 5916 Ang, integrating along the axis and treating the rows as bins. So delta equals 714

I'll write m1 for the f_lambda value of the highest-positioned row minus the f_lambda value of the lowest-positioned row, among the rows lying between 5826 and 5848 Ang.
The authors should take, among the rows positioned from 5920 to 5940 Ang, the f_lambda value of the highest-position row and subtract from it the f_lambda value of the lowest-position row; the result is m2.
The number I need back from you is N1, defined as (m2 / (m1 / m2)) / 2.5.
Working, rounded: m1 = 0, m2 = 1.5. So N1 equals 4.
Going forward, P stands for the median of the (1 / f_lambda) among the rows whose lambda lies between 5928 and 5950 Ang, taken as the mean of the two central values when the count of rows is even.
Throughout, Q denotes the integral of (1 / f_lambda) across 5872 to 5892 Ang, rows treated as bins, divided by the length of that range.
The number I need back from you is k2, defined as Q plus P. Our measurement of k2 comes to 0.213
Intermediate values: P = 0.09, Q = 0.128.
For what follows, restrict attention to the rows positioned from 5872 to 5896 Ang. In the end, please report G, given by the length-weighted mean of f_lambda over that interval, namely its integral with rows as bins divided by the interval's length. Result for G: 8.0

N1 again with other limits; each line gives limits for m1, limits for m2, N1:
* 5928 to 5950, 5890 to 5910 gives 8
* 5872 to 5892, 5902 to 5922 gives 0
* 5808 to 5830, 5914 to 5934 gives 0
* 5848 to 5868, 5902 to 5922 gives -1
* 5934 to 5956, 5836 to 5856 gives -19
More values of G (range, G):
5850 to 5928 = 9.7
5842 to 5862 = 12.9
